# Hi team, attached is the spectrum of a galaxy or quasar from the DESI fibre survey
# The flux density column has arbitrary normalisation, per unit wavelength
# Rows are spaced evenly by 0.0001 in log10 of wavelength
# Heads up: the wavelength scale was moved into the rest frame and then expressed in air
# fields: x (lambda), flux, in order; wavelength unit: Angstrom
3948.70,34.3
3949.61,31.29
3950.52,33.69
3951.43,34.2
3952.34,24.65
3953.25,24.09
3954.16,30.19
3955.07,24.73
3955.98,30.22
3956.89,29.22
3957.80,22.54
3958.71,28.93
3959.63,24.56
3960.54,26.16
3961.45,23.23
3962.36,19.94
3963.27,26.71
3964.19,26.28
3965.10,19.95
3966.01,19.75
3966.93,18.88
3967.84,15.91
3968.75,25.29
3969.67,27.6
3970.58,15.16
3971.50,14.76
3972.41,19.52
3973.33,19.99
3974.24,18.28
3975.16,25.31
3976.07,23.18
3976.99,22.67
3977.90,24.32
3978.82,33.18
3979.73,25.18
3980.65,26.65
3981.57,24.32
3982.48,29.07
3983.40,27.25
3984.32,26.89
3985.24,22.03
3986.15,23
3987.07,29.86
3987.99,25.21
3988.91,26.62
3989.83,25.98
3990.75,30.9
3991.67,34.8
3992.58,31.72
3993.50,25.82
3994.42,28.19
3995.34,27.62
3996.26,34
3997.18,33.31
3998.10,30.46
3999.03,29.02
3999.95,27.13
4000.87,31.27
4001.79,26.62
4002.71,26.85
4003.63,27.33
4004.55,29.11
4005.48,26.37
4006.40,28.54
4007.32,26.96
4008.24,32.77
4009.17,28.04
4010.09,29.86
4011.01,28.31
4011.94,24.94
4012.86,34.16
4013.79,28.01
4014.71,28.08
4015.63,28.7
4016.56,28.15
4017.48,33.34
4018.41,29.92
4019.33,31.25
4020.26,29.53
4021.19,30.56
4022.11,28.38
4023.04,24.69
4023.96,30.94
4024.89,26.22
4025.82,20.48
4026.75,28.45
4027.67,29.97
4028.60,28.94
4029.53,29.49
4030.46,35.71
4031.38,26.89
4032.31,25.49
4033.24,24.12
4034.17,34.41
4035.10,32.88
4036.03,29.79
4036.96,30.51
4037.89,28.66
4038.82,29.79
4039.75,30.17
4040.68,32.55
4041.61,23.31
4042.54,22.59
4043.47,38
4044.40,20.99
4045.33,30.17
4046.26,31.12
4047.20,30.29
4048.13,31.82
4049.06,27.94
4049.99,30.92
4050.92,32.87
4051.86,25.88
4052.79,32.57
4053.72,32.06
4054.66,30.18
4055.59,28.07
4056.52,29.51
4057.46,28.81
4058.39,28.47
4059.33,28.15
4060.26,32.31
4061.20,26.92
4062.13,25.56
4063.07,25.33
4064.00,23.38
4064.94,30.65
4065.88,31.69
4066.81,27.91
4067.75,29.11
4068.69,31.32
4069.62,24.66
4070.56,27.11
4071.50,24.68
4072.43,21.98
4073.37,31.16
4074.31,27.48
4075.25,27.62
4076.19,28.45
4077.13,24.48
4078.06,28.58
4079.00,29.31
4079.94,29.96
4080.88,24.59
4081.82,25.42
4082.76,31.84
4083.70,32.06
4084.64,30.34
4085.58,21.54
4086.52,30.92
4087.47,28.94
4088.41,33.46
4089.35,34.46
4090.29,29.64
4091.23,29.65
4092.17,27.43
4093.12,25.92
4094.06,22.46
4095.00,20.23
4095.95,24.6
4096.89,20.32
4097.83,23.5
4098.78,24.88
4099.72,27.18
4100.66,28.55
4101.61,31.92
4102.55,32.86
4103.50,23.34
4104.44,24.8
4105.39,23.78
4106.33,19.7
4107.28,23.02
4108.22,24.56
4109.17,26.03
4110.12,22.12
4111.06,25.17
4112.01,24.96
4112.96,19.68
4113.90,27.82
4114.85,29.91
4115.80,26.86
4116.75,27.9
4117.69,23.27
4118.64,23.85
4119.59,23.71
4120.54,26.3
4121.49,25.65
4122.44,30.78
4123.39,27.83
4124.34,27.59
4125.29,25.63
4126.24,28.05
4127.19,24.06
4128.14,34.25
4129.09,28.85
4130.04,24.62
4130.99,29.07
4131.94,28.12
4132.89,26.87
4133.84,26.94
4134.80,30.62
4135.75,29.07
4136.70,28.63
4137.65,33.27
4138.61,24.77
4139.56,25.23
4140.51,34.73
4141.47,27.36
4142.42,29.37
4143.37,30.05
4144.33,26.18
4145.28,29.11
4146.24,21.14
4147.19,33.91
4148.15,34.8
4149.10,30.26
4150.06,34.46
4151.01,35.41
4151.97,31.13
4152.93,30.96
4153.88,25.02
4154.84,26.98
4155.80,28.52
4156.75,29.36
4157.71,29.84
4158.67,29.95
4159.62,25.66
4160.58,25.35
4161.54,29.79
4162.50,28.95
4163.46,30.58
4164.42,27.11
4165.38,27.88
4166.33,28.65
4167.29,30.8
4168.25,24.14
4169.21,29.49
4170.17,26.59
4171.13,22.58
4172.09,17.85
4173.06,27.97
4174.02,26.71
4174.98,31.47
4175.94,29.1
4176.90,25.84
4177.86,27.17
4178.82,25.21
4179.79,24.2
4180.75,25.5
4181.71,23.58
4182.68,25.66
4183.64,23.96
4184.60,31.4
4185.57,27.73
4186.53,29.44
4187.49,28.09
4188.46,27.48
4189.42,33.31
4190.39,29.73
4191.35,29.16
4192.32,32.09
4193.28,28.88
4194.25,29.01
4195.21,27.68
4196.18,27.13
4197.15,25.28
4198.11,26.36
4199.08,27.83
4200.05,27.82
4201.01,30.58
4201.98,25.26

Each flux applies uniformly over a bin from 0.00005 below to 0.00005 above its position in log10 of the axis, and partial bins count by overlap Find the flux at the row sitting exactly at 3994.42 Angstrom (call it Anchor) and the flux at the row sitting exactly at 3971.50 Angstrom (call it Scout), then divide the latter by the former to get 0.52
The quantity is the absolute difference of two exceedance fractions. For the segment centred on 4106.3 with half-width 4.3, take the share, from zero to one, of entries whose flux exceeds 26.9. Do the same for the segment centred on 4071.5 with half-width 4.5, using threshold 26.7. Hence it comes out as 0.6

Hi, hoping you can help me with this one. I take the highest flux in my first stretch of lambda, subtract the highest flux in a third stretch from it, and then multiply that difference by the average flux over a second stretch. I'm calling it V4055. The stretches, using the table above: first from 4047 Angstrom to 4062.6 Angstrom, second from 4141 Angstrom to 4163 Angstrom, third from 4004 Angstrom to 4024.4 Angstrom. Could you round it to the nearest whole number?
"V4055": -38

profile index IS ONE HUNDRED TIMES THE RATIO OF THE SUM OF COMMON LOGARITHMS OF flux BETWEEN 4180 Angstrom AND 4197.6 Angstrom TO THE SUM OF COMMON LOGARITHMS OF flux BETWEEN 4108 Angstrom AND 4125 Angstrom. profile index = 103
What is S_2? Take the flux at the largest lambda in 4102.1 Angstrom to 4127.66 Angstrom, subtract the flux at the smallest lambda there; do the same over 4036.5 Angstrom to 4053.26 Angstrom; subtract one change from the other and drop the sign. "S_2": 11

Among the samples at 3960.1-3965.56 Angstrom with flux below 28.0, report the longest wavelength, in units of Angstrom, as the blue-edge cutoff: 3965.10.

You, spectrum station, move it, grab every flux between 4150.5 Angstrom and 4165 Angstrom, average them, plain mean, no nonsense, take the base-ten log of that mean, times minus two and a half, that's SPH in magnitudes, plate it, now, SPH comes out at -3.66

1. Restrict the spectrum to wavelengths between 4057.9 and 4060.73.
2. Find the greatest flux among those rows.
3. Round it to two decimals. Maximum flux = 32.31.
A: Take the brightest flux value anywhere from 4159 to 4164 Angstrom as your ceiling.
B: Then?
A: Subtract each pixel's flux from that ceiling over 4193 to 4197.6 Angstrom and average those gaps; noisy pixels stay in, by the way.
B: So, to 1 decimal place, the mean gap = 3.0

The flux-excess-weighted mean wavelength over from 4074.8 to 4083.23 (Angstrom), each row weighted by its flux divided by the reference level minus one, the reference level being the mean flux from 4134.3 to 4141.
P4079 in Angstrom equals 4078.4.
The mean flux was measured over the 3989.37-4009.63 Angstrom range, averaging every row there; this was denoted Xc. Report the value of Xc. 29.22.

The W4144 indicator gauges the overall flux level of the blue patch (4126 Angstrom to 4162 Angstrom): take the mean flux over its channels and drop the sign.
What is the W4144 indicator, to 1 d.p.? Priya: 29.0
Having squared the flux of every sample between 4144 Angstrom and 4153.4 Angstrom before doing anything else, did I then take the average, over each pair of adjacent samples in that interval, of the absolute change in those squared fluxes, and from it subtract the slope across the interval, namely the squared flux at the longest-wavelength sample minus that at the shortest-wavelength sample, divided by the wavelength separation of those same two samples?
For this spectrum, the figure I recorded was 219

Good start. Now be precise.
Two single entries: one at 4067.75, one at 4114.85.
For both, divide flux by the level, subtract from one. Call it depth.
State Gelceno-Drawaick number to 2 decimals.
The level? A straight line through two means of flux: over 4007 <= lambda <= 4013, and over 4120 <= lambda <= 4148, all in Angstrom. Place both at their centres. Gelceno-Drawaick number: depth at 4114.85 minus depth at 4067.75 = -0.04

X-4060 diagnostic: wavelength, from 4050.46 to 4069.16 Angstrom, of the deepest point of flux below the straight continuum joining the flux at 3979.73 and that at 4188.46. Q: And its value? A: 4064.00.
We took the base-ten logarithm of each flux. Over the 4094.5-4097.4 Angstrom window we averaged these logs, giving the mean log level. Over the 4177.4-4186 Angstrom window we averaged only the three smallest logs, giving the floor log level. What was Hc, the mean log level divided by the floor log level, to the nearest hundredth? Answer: 0.97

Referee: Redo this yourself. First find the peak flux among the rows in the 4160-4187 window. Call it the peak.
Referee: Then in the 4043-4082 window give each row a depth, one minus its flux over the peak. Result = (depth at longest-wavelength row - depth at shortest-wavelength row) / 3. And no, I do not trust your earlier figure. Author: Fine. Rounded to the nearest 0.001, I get 0.133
